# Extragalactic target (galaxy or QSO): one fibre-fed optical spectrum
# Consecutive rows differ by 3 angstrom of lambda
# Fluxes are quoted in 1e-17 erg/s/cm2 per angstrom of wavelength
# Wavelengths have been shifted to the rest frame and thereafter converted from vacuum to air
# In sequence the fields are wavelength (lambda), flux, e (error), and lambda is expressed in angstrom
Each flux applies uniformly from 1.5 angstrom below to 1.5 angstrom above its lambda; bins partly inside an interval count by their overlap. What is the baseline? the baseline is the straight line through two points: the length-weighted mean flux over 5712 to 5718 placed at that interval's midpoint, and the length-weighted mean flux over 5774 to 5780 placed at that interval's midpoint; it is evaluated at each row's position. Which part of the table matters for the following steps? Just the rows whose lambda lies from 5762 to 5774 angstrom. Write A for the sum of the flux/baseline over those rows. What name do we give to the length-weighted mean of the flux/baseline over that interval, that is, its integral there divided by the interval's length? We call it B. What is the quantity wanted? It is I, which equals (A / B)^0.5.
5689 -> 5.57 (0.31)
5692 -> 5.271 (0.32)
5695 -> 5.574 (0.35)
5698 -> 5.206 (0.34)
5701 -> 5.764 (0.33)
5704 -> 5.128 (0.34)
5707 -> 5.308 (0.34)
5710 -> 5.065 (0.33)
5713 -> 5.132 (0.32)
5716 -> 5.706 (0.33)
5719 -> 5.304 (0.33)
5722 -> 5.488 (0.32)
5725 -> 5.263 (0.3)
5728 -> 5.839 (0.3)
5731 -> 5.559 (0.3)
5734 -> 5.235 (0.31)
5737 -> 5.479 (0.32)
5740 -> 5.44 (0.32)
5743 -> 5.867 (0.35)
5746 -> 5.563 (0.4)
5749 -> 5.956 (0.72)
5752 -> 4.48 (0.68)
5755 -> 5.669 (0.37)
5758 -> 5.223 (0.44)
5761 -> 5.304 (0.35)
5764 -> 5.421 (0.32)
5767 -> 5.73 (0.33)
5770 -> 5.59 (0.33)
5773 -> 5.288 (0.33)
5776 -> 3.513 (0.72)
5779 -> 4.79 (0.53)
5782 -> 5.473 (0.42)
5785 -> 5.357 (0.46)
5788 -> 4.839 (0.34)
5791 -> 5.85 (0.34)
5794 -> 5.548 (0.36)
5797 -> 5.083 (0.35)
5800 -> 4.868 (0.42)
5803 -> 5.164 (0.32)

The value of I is 2.00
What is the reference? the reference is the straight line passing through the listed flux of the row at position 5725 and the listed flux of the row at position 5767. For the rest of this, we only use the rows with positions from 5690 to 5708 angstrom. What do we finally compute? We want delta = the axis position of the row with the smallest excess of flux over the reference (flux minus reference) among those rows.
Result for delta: 5704 angstrom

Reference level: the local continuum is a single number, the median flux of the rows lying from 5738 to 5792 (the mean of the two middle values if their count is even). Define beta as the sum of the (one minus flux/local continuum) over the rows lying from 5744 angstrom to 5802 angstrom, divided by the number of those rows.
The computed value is 0.035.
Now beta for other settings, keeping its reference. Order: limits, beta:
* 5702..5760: 0.005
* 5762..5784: 0.058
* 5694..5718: 0.013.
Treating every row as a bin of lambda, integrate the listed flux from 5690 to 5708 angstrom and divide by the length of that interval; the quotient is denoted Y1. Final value 5.38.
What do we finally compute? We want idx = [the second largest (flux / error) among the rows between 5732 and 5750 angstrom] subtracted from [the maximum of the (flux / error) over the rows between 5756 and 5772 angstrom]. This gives 0.4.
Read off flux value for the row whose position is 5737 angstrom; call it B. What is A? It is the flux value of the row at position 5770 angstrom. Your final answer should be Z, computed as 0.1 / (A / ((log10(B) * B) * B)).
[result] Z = 0.40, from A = 5.59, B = 5.479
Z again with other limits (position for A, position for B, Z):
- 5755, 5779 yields 0.28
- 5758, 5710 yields 0.35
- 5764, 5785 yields 0.39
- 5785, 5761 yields 0.38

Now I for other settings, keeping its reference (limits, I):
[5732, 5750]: 2.45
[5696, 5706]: 1.73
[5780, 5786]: 1.42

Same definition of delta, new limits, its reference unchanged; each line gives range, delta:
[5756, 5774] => 5773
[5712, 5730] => 5725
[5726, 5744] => 5734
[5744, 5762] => 5752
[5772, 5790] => 5776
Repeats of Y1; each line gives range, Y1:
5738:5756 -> 5.49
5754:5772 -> 5.48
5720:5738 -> 5.47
